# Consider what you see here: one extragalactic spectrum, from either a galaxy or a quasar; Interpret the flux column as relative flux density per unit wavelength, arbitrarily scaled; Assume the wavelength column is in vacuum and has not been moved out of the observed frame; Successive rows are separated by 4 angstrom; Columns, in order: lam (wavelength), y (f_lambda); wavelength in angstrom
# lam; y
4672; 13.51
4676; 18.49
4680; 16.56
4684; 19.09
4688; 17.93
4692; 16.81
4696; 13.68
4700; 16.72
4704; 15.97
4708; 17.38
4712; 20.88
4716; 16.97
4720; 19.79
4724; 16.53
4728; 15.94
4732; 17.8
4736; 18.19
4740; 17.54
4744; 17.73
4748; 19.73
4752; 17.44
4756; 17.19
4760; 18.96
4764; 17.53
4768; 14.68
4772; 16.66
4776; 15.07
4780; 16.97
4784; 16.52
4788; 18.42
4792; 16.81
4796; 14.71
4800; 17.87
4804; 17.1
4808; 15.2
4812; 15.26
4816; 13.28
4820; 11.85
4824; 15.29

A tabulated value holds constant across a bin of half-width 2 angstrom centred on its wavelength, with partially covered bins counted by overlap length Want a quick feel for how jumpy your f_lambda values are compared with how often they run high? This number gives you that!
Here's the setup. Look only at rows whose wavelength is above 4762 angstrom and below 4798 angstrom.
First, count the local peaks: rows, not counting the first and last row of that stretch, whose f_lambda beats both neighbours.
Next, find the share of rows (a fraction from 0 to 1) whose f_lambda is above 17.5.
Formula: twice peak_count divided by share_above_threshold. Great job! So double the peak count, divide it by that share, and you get 27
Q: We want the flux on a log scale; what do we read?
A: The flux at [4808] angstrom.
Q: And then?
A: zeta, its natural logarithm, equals 2.72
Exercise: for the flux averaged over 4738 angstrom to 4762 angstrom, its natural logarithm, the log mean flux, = 2.90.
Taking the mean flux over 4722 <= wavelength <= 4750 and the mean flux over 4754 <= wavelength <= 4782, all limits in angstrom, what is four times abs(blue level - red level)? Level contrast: 3.7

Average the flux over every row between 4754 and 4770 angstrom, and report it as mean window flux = 17.1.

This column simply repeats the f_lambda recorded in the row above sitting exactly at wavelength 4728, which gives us 15.94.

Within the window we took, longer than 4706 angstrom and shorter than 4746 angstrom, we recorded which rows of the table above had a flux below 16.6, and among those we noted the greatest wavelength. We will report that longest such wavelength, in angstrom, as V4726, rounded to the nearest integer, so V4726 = 4728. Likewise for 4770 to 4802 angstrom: 4796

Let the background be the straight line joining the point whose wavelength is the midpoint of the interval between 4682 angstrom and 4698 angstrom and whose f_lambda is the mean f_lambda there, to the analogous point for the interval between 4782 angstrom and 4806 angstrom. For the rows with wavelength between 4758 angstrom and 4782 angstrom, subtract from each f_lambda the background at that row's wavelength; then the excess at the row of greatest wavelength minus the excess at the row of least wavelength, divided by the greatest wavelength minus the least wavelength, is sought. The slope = -0.100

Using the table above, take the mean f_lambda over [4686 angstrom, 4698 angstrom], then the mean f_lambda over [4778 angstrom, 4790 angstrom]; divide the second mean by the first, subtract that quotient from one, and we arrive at -0.072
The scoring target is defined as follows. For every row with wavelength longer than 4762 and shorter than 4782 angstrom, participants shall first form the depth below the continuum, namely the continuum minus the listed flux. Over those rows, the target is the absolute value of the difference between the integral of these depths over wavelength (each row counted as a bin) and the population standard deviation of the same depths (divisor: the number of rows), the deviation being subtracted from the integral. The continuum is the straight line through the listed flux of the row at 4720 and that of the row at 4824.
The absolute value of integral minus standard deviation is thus 26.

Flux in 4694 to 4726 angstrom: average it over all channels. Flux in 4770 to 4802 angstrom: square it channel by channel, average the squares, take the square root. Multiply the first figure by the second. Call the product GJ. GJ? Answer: 287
